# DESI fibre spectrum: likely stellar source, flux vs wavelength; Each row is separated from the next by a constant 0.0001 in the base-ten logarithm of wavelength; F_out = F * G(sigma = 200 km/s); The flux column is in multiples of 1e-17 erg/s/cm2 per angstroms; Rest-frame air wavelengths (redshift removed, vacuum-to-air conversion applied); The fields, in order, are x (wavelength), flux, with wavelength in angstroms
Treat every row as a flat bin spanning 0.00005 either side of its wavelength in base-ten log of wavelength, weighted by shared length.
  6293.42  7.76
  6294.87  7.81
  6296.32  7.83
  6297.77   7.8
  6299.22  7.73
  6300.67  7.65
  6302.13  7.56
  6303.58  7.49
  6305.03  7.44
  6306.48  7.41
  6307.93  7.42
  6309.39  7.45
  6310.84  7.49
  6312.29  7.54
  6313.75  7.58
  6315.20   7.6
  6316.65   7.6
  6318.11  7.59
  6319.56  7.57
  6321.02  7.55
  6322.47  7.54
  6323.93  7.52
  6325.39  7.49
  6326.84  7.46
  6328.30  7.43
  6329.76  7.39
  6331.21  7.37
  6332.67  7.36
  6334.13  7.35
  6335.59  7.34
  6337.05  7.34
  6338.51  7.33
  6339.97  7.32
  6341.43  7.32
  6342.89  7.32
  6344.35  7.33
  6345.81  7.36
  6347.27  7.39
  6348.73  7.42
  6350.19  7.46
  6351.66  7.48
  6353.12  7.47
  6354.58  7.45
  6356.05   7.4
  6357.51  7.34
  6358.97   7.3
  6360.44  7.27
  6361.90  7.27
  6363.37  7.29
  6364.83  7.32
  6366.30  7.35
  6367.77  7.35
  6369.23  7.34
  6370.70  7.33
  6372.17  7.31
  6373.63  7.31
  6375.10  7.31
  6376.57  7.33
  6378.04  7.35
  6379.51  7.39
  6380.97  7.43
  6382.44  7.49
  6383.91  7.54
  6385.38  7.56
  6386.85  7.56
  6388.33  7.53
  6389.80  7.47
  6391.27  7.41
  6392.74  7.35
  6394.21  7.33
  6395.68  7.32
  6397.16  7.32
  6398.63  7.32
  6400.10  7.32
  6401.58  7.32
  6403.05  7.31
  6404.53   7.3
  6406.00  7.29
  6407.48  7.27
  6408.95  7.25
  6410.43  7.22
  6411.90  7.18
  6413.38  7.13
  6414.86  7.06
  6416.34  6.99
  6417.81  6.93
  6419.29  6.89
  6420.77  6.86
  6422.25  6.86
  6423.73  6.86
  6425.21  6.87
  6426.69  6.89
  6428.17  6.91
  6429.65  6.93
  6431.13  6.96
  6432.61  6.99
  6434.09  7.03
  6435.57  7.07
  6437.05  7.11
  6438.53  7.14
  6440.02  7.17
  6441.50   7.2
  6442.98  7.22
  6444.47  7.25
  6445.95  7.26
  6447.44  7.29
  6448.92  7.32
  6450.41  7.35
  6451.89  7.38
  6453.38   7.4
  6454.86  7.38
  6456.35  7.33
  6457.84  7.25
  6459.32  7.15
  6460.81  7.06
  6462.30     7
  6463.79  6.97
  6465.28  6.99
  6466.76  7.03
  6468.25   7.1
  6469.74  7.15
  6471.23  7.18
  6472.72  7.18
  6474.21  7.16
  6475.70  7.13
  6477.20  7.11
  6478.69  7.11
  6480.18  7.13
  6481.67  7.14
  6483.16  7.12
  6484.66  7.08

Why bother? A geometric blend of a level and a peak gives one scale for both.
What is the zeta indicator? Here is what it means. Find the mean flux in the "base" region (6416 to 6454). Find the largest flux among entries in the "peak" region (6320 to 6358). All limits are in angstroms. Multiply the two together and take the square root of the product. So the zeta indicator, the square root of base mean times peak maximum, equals 7.31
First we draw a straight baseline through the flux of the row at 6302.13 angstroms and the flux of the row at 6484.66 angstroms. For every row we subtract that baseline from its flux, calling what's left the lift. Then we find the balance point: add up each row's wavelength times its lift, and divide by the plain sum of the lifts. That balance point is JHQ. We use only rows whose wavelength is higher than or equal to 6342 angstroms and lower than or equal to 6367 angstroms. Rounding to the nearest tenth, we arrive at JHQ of 6355.7 angstroms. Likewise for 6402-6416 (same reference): 6413.5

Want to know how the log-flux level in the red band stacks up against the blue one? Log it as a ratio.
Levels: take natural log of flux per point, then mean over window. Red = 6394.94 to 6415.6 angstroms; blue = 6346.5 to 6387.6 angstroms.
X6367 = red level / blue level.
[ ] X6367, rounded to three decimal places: 0.991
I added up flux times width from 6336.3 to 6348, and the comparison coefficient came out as 86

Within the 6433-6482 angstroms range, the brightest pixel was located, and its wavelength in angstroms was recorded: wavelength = 6453.38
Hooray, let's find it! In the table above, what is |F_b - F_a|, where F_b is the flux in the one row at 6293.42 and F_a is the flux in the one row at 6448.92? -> 0.44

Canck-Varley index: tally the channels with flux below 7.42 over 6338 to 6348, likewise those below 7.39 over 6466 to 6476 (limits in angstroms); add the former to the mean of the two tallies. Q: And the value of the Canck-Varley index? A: 14.0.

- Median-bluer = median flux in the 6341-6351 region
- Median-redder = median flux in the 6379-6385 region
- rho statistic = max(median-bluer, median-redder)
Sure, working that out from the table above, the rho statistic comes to 7.46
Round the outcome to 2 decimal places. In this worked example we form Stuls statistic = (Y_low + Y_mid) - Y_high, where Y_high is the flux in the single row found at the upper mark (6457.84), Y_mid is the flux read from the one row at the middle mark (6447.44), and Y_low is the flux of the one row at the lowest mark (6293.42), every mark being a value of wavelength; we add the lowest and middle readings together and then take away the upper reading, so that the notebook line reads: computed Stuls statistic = 7.80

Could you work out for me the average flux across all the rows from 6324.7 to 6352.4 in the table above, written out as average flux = 7.38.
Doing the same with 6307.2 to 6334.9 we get 7.49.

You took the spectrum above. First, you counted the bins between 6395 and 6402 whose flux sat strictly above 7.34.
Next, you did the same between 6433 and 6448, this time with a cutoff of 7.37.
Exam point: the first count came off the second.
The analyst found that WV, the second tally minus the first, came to 0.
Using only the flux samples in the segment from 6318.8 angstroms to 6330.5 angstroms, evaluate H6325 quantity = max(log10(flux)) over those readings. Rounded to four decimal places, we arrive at 0.8791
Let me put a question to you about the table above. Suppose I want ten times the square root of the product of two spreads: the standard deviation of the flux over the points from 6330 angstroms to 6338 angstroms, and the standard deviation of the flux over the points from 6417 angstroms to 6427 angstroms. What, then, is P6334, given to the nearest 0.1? 0.2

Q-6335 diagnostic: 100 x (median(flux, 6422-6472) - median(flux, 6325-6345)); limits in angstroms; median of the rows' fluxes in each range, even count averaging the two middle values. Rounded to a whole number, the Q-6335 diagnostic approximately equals -22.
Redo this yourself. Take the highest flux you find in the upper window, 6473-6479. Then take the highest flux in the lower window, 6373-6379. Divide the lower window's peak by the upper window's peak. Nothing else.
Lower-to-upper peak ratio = 1.03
